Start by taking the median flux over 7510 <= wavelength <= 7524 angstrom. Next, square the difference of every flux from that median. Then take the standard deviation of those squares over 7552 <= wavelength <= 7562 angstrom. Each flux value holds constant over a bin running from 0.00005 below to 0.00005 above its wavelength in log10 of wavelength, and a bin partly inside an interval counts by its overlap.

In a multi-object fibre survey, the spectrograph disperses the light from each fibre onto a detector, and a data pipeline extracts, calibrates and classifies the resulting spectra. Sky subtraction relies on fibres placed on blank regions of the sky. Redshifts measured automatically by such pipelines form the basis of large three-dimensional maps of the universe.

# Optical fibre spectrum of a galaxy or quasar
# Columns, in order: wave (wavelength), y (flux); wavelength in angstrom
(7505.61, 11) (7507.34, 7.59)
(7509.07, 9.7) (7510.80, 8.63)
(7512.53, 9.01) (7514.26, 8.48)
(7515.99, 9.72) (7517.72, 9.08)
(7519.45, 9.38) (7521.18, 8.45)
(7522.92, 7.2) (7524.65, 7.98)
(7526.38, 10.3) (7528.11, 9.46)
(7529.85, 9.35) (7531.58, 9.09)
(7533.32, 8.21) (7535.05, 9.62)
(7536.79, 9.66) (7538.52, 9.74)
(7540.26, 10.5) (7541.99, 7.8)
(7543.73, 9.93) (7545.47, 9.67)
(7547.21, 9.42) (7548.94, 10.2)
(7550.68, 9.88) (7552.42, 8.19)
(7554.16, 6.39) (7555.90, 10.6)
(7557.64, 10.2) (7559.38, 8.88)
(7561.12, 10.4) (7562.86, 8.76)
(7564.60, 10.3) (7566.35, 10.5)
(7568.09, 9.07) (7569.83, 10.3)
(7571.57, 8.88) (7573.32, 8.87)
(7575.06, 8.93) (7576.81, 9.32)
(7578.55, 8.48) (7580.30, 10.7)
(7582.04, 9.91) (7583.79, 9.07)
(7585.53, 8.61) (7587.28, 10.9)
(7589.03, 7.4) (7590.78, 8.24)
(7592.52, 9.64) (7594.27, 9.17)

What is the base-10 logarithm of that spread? 0.3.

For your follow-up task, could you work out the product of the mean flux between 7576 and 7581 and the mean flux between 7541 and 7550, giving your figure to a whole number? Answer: 89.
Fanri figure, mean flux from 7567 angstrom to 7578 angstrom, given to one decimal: 9.2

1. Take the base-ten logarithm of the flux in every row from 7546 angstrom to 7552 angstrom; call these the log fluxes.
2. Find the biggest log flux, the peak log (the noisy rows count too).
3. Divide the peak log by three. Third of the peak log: 0.336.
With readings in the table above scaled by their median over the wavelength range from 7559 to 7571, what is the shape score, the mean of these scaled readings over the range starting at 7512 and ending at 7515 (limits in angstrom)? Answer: 0.85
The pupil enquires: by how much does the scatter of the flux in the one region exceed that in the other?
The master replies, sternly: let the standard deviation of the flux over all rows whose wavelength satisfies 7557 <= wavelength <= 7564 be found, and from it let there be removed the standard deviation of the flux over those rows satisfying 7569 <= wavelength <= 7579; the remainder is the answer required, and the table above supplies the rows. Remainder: 0.2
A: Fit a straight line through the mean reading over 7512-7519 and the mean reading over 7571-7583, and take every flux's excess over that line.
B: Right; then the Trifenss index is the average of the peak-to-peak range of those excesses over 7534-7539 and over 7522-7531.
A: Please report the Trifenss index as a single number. 1.6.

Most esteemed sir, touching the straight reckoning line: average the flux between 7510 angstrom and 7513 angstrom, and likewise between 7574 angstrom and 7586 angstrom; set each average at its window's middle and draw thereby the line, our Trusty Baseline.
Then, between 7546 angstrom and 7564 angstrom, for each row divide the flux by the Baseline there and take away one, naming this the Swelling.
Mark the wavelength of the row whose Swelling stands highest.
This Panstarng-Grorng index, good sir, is 7555.90 angstrom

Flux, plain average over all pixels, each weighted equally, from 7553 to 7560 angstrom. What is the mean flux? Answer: 9.0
